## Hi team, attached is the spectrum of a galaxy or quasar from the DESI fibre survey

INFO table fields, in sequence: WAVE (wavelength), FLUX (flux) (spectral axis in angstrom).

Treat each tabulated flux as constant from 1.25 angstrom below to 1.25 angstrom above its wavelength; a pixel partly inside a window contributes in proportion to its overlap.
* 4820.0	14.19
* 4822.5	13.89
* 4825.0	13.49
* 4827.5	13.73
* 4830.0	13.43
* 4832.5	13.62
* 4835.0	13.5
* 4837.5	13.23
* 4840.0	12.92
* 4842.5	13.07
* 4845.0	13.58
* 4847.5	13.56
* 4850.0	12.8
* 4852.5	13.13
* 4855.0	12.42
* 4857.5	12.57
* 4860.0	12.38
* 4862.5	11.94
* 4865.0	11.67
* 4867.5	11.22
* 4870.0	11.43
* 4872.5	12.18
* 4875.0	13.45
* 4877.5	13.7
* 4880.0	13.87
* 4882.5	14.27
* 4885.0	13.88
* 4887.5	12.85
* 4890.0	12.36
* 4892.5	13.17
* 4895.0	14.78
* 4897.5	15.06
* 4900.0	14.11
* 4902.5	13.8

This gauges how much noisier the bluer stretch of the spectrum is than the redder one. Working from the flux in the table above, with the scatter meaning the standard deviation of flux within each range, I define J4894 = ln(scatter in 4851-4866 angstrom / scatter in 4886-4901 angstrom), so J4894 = -0.77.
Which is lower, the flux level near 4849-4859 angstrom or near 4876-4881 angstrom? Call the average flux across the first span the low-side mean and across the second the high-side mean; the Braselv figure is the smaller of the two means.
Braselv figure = 12.7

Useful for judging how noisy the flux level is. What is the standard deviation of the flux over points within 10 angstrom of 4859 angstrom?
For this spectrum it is 0.6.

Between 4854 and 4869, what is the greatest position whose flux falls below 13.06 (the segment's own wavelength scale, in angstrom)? 4867.5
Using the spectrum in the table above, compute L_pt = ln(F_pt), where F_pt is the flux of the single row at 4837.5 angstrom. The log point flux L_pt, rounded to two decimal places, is 2.58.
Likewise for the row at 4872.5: 2.50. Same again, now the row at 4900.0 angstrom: 2.65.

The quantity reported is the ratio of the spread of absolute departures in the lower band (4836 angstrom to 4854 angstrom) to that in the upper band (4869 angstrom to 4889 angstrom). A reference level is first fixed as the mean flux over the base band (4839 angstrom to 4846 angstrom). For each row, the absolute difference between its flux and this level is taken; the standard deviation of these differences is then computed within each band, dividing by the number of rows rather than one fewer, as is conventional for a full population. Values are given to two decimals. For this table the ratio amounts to 0.32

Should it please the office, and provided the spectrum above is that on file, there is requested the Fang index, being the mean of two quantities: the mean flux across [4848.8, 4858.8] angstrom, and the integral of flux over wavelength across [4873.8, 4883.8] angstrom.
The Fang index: 75.5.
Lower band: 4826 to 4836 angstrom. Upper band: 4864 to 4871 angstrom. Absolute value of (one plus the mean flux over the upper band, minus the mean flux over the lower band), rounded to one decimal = 1.1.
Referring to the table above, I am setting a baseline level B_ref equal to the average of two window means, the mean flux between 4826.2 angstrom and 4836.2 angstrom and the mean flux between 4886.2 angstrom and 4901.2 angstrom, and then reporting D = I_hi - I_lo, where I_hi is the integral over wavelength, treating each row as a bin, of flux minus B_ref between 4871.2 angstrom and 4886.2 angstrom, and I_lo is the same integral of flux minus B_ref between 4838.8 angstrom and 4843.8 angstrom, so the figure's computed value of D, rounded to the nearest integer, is 2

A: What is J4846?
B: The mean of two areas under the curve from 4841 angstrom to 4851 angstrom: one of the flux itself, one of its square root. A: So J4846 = 84.5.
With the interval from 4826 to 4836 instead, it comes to 86.3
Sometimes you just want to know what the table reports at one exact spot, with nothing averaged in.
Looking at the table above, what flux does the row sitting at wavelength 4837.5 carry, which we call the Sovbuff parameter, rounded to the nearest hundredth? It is 13.23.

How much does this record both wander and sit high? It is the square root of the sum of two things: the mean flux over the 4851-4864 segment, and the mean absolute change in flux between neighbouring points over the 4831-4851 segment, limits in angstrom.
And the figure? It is 3.58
